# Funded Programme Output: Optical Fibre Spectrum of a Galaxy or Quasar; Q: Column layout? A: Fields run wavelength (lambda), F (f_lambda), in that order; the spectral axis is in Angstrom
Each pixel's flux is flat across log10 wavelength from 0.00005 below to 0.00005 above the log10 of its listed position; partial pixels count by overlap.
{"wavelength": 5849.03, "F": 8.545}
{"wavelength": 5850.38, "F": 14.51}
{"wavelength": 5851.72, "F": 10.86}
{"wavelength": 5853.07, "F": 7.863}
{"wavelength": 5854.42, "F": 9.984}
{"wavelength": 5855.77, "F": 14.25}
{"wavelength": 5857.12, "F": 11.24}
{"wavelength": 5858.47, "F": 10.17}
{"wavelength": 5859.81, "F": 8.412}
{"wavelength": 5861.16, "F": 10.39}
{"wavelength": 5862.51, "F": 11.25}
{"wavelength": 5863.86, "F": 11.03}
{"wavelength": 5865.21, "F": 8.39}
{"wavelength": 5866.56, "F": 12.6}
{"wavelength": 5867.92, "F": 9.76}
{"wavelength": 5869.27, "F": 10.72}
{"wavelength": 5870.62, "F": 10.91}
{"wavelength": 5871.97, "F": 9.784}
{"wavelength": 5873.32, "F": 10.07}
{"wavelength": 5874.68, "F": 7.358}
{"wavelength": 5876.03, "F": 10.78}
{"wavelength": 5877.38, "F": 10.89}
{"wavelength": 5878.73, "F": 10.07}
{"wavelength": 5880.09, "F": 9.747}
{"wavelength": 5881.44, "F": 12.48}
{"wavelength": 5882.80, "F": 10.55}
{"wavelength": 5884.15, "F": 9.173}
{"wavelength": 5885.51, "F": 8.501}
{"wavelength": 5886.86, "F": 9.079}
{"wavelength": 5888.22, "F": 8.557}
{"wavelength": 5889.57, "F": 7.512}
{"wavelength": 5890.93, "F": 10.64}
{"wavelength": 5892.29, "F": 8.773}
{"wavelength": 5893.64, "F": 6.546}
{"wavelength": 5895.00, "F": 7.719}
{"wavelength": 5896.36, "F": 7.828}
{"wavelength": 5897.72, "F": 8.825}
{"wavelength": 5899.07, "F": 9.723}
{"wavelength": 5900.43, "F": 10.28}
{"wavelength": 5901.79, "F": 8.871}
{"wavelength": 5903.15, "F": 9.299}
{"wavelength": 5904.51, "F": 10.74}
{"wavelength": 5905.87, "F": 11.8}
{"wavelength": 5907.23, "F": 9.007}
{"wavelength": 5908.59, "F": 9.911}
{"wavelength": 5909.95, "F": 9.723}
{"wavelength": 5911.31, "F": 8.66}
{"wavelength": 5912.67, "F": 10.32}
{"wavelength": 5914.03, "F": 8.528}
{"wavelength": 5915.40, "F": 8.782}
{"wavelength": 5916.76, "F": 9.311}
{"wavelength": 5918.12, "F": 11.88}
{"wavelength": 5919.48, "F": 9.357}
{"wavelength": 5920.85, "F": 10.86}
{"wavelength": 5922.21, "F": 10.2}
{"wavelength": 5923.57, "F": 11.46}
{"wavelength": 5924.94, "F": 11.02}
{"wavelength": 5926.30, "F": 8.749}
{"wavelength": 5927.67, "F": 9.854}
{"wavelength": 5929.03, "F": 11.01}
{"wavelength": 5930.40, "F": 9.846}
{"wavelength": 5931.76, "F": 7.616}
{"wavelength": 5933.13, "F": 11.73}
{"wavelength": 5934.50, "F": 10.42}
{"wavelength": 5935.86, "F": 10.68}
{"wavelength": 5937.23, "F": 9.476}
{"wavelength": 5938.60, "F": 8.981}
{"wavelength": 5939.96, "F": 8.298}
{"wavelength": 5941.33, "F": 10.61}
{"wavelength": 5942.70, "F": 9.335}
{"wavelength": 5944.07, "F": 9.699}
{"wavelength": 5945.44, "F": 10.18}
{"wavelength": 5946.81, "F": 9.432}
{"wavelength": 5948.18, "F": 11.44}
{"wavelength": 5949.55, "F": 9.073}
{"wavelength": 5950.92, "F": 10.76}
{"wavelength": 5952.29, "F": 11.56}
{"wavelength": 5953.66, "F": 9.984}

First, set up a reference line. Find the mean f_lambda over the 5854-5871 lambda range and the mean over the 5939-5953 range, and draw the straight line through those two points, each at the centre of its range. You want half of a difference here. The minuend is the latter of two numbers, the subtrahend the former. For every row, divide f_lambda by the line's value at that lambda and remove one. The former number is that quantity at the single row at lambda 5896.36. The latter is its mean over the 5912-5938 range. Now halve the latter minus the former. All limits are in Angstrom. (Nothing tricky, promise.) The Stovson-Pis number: 0.12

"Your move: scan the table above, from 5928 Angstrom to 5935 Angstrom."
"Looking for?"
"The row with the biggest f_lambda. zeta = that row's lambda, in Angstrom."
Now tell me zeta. 5933.13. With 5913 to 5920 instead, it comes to 5918.12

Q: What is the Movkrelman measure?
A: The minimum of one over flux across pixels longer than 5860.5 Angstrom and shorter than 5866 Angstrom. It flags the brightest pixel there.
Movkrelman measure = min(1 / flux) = 0.089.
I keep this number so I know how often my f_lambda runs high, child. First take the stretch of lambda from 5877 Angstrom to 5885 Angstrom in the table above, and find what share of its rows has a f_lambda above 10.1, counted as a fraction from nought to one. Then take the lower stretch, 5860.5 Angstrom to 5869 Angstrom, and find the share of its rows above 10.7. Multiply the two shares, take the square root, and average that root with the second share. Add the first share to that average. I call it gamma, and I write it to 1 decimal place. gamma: 1.0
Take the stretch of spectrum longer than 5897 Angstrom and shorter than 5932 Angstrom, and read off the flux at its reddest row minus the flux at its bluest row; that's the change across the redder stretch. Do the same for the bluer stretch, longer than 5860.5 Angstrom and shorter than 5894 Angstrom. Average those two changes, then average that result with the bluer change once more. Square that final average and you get 10.1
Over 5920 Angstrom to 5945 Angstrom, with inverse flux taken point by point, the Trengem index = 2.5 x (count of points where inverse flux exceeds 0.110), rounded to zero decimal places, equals 10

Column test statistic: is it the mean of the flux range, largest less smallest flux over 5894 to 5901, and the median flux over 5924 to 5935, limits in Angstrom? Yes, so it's 6.3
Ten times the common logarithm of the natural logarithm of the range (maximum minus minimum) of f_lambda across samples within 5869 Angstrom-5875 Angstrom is 1.0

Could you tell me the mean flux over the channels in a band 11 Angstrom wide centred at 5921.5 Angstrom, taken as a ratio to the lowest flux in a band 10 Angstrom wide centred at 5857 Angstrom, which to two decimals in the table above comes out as 1.32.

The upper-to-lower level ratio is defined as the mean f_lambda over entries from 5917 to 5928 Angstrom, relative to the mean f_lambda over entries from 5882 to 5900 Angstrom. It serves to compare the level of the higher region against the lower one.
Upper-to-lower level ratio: 1.19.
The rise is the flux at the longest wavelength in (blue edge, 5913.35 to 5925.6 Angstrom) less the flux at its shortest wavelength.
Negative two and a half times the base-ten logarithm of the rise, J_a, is -1.0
